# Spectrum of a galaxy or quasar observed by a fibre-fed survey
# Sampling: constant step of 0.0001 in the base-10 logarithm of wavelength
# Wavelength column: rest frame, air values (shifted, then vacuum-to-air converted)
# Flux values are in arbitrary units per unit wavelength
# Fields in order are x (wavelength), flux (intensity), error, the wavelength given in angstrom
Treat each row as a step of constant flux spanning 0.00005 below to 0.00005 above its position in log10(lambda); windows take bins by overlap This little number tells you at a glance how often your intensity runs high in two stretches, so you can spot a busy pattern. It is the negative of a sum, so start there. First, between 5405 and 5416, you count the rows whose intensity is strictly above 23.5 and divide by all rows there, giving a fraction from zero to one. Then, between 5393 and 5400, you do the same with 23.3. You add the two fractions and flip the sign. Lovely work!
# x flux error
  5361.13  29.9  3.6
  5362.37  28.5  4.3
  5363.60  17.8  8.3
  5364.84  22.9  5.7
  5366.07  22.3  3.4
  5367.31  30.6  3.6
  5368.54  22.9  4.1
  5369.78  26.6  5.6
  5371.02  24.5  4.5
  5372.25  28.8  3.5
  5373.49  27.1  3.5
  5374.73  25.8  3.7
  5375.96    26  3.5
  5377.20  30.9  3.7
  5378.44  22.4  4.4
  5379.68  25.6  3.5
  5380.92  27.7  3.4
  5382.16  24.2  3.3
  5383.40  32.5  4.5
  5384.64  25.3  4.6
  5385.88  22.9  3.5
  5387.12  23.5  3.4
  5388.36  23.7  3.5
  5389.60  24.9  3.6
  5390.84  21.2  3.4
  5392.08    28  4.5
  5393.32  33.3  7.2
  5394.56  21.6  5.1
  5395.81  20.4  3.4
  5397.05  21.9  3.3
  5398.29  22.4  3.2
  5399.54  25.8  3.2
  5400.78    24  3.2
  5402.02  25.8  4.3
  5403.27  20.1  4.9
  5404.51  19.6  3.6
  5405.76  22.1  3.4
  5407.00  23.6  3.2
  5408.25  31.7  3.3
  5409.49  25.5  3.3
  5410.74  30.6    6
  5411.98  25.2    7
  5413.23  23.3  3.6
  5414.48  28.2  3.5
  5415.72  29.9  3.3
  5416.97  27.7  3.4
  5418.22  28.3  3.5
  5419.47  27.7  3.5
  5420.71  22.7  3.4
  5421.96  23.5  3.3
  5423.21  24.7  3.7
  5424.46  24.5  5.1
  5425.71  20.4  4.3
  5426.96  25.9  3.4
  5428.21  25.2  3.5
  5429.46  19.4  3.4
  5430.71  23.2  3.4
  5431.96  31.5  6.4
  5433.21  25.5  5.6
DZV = -1.11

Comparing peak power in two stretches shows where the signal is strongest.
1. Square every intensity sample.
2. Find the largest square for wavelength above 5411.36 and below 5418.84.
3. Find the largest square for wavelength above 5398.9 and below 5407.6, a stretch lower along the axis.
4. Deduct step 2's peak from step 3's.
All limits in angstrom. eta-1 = -228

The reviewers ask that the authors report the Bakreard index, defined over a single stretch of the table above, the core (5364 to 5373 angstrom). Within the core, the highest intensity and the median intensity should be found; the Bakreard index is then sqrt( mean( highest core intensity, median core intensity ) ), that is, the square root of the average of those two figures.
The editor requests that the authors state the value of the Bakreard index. 5.25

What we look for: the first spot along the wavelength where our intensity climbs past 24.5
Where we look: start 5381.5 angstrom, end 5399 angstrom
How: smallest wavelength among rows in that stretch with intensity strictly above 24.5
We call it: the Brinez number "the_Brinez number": 5383.40 angstrom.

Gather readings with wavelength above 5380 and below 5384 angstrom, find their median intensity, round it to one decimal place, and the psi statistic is 27.7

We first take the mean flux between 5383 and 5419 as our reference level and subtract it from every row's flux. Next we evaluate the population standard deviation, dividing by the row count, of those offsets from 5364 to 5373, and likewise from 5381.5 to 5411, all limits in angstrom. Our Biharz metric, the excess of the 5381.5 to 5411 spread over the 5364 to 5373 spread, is 0.8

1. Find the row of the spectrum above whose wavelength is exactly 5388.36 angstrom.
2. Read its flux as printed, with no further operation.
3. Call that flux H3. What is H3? 23.7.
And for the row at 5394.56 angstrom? 21.6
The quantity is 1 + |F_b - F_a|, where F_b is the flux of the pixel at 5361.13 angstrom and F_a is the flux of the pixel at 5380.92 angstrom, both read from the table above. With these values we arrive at 3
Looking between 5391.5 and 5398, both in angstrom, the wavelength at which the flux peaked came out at 5393.32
